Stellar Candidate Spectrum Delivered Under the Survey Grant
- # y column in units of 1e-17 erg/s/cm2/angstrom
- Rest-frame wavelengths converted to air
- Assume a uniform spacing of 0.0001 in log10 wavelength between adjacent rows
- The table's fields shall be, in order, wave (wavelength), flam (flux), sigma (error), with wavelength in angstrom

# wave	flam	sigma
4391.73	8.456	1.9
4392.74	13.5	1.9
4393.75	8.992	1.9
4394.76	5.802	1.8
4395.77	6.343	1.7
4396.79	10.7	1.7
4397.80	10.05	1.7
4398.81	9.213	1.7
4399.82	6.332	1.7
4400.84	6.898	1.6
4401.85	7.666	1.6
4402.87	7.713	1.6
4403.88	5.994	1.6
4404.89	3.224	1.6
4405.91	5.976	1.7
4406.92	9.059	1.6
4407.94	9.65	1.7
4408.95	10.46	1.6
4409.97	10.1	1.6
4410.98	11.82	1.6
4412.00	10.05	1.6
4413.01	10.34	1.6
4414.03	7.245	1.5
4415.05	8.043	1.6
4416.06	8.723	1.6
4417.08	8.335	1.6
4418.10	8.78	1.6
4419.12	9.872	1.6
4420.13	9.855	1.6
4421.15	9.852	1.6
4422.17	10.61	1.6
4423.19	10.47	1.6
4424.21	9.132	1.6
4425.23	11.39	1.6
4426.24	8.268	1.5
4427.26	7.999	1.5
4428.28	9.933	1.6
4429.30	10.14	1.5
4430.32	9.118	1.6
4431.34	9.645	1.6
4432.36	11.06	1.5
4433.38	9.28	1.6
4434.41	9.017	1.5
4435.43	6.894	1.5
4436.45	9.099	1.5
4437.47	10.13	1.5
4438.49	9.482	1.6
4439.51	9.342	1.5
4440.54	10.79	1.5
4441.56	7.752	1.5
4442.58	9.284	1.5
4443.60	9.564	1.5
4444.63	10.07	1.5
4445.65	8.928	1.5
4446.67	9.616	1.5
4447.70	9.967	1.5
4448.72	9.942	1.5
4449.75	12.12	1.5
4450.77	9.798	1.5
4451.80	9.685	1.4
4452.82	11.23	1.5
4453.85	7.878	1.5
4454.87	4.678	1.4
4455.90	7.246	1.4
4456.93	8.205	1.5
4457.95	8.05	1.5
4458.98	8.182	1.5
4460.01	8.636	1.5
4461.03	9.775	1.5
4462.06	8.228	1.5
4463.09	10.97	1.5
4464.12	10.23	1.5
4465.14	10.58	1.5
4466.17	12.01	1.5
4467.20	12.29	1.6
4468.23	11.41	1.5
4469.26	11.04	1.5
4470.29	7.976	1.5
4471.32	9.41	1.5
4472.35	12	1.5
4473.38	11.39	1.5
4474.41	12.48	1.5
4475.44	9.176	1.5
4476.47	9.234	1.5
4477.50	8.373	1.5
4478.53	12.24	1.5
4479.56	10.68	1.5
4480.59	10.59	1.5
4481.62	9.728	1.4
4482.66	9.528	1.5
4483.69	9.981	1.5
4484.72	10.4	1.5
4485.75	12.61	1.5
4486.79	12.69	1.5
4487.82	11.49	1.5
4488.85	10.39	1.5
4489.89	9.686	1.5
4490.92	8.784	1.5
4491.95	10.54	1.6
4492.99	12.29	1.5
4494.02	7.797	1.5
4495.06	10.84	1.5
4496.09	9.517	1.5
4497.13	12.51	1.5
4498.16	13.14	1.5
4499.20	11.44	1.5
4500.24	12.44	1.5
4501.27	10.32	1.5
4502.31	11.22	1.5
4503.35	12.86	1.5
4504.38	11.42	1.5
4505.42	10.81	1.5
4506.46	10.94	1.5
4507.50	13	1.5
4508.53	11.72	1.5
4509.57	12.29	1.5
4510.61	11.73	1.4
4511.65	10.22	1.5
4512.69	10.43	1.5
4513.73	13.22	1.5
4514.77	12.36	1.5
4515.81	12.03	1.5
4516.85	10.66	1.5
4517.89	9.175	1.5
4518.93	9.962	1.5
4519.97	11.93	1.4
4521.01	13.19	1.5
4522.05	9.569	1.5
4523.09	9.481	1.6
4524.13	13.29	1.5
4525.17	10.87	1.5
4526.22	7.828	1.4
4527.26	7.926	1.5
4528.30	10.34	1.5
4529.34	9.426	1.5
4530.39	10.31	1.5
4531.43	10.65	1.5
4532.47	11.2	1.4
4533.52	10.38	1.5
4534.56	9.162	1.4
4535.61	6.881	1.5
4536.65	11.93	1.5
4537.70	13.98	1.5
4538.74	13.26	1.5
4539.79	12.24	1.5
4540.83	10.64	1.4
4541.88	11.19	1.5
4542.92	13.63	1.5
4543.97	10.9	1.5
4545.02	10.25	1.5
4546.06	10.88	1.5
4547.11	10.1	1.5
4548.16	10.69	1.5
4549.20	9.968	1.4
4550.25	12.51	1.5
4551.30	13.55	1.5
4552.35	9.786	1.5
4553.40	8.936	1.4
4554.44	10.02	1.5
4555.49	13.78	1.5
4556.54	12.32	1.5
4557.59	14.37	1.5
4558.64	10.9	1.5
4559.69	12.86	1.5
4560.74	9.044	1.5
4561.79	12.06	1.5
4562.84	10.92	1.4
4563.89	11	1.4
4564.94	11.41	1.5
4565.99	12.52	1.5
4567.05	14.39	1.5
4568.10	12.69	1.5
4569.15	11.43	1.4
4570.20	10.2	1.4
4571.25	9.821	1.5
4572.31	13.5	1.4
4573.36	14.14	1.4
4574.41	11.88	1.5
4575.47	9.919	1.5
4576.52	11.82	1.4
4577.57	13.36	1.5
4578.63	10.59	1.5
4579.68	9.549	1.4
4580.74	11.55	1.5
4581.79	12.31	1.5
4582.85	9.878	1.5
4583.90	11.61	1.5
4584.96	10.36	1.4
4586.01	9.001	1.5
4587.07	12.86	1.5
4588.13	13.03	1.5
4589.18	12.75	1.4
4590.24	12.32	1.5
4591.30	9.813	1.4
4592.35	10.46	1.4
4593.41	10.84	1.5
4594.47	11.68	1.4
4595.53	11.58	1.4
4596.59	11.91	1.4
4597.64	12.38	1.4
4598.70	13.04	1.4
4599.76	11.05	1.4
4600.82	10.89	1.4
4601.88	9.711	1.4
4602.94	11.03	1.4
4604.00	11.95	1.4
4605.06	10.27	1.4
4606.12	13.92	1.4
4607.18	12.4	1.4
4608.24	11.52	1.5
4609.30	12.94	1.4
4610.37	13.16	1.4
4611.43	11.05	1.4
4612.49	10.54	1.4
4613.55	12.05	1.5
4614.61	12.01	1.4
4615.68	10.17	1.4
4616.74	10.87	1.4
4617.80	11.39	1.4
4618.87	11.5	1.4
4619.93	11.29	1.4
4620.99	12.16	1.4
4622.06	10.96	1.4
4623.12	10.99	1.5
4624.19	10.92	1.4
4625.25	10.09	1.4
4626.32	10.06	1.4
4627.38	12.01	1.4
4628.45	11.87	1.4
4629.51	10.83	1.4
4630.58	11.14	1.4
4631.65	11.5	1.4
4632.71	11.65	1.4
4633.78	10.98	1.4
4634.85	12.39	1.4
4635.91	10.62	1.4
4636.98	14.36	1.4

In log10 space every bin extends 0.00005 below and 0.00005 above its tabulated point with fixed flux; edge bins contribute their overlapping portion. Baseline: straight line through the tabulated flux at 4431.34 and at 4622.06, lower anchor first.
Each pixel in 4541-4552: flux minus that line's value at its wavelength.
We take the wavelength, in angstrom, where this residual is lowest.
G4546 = 4549.20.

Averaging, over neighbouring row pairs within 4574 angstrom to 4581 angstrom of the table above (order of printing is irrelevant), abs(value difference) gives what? 1.87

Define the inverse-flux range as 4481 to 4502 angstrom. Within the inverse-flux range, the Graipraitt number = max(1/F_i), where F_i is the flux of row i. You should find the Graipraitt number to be 0.128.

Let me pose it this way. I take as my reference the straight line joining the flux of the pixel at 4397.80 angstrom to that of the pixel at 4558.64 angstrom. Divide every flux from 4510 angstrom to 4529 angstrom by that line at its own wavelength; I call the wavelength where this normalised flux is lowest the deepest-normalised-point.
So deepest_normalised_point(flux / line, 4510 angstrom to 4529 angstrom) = 4526.22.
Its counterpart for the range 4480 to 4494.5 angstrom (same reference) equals 4494.02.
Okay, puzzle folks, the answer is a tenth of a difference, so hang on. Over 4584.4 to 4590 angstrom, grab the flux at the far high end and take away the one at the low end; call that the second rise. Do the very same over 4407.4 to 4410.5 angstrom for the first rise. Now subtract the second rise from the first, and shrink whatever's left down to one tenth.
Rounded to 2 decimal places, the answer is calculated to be -0.19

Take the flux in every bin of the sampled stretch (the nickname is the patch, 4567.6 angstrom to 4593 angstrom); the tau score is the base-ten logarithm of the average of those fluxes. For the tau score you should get 1.06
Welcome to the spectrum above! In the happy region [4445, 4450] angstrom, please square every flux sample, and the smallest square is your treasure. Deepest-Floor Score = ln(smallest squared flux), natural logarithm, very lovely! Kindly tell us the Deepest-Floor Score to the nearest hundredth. 4.38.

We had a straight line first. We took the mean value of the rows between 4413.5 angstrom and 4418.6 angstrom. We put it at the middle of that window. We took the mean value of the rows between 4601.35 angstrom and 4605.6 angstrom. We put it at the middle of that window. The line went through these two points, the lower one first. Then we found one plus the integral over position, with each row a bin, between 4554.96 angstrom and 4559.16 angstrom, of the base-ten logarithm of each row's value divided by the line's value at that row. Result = 1.42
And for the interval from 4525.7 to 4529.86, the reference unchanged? 0.82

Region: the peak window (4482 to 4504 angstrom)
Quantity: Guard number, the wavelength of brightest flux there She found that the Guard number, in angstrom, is 4498.16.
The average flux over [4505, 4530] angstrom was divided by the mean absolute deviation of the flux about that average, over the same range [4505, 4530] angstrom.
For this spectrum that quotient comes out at 8.50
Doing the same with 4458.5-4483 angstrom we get 8.43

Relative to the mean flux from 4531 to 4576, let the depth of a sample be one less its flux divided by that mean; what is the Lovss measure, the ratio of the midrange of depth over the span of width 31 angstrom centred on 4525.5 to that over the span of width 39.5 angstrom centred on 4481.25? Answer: 1.0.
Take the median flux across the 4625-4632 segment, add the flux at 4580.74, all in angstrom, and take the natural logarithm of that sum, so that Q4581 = 3.12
